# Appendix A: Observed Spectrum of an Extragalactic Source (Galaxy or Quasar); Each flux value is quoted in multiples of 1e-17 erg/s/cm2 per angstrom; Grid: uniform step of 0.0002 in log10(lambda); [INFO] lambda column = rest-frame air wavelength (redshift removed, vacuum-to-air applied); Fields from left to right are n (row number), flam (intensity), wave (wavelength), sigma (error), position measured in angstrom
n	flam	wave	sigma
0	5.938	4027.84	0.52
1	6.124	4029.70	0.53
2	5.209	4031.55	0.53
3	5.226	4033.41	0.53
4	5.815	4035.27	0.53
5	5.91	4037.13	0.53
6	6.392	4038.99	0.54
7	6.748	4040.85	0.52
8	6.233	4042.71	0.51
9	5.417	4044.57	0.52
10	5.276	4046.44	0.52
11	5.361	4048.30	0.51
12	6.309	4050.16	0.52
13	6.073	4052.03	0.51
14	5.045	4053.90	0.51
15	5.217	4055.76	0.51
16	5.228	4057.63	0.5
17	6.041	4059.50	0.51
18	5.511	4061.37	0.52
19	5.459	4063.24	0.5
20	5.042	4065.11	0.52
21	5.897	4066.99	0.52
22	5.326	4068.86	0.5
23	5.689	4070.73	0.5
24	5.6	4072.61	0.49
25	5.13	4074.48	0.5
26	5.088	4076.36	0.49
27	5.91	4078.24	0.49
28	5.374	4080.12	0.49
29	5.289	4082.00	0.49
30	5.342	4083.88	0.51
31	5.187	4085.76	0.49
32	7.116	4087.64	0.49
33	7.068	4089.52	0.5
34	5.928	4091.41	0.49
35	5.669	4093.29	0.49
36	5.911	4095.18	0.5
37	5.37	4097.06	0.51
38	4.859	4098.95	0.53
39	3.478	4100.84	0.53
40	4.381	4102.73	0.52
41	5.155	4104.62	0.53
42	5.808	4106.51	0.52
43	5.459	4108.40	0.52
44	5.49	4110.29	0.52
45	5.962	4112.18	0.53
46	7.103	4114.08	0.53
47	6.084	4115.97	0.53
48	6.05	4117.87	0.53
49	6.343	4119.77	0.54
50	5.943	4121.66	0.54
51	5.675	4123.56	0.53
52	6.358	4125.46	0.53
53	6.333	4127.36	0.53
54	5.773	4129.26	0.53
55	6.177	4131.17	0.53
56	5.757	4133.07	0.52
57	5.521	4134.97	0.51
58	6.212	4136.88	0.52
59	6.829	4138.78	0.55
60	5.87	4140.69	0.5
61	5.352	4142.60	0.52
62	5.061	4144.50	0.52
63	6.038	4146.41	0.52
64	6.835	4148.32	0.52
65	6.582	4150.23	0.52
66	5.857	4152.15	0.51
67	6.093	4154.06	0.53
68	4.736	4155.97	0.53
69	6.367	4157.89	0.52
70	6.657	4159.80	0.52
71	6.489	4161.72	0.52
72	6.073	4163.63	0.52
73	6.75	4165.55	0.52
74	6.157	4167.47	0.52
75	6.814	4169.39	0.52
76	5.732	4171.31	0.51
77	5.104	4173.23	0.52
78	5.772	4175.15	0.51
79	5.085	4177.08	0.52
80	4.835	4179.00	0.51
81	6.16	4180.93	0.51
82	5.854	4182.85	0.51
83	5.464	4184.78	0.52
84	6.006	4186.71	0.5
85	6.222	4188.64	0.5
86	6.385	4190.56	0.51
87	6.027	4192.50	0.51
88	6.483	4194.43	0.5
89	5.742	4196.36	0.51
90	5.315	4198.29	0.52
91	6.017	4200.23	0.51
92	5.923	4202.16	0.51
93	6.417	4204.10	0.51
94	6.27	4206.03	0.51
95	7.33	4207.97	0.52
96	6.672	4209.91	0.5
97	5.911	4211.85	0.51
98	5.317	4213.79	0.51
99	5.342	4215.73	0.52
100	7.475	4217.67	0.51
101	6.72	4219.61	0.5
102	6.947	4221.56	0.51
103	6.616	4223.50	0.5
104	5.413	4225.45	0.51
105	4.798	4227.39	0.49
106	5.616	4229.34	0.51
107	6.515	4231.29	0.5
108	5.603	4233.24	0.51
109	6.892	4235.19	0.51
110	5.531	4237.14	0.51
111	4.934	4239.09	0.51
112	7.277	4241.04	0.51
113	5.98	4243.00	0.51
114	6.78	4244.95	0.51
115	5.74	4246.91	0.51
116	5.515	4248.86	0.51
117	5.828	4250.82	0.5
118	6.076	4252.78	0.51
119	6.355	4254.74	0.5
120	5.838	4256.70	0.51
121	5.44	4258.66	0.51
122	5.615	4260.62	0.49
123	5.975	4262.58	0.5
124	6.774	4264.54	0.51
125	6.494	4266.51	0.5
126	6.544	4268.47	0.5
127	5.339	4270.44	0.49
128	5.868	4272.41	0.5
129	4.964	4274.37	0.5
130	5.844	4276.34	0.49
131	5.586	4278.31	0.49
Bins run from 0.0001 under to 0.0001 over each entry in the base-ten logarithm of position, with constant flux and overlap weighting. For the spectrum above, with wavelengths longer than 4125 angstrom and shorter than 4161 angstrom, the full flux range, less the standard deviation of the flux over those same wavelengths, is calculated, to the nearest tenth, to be 1.5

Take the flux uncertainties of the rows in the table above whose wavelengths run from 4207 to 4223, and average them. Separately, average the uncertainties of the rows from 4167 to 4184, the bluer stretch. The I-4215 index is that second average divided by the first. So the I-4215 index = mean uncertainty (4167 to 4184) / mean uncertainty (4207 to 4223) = 1.01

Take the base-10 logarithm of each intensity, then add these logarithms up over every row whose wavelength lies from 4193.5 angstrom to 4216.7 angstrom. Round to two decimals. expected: 9.37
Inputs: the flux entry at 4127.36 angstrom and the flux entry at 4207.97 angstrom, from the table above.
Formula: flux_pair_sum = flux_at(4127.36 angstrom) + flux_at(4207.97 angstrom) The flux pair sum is 13.7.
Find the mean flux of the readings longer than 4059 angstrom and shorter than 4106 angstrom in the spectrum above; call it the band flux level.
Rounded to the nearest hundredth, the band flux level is 5.47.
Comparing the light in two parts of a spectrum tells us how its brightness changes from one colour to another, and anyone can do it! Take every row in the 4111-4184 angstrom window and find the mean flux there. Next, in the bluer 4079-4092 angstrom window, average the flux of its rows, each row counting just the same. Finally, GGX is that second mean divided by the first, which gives 0.982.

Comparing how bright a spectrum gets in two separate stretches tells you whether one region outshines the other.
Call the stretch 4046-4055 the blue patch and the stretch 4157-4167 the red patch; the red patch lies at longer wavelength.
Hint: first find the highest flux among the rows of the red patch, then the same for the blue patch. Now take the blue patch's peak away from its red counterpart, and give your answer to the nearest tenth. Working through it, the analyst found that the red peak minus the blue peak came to 0.4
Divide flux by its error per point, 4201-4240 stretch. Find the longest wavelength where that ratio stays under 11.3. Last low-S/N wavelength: 4239.09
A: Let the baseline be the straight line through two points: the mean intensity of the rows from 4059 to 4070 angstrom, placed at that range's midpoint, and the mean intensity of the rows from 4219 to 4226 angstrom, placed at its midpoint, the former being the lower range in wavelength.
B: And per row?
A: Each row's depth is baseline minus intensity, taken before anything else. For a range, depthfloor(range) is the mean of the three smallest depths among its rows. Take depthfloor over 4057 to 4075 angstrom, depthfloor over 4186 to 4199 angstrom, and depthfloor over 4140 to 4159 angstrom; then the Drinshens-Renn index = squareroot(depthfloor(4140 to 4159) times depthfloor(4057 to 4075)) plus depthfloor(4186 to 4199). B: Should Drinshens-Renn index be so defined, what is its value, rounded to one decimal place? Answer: 0.3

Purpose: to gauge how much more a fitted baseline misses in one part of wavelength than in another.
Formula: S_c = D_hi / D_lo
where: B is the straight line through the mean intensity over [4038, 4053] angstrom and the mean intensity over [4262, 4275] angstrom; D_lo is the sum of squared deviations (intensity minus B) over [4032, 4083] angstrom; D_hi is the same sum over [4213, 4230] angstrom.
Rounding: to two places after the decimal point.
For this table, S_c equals 0.75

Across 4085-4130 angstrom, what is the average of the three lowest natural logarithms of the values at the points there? 1.43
